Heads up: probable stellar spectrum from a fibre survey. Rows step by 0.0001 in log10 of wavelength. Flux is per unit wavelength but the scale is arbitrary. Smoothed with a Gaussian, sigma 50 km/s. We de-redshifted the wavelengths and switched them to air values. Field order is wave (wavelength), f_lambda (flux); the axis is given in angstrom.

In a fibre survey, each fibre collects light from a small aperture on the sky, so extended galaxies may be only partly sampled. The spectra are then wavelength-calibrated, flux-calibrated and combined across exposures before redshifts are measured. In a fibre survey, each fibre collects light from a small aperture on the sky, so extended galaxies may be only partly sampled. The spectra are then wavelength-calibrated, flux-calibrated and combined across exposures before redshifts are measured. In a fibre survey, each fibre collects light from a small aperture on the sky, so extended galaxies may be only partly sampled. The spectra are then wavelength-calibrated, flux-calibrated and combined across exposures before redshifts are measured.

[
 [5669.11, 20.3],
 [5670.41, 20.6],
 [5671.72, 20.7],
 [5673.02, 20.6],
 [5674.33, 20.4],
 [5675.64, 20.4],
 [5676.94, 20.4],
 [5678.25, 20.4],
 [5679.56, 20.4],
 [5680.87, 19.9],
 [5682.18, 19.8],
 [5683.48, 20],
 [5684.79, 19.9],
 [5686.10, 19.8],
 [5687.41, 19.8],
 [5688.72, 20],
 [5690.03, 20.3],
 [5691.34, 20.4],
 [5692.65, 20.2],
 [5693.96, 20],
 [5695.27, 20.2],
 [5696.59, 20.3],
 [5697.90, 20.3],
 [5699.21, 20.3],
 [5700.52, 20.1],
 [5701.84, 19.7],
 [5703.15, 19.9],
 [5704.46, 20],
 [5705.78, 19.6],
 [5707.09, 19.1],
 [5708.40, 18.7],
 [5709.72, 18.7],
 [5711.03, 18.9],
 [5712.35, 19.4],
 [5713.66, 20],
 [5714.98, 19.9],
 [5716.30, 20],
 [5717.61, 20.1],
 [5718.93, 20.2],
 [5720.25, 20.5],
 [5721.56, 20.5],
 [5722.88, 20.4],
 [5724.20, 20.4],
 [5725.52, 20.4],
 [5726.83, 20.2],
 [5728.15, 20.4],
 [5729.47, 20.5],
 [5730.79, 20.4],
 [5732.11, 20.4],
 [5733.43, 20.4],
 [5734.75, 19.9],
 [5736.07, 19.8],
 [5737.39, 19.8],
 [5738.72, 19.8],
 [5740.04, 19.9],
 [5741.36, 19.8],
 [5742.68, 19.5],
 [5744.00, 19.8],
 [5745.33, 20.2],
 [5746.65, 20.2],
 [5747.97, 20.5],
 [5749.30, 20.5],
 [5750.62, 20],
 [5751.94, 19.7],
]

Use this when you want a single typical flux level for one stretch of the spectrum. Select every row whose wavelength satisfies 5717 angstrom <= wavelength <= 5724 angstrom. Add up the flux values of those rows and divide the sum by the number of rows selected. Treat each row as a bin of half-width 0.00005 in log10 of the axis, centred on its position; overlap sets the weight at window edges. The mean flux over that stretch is 20.34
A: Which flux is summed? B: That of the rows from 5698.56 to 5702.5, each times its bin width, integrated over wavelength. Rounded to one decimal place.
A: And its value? 78.9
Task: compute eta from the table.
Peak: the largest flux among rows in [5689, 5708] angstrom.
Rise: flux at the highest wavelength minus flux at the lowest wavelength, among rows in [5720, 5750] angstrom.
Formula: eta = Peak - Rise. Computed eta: 20.40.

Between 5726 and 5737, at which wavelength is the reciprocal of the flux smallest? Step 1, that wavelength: 5729.47 angstrom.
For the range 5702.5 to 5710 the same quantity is 5704.46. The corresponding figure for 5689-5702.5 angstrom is 5691.34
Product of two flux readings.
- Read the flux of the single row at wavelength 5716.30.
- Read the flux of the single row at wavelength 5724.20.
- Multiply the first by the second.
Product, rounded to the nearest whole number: 408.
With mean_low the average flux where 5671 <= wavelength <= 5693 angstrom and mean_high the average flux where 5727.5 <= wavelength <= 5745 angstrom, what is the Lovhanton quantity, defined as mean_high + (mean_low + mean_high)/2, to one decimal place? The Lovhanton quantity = 40.1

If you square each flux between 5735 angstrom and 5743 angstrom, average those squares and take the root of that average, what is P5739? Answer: 19.8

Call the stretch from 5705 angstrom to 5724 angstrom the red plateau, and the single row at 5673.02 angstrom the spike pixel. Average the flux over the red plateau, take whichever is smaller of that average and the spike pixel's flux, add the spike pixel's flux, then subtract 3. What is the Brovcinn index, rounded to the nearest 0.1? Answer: 37.3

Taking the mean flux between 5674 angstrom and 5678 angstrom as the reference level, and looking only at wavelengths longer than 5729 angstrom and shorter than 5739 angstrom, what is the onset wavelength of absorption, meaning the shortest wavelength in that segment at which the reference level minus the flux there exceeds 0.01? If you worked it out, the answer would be 5734.75 angstrom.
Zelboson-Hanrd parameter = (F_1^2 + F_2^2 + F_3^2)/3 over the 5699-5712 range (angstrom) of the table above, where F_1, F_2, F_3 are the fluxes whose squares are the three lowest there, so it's 352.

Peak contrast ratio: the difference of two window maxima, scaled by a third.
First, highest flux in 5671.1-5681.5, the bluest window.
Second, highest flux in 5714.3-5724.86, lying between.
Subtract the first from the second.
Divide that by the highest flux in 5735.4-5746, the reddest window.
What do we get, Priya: -0.010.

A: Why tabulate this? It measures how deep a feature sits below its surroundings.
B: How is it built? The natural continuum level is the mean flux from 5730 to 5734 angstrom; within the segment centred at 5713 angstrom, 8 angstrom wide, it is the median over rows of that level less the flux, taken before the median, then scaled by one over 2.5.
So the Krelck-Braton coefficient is 0.30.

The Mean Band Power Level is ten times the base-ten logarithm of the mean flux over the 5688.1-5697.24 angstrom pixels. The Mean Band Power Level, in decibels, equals 13.05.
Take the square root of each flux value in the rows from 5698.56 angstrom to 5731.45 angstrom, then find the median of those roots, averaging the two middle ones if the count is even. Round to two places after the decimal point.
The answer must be 4.48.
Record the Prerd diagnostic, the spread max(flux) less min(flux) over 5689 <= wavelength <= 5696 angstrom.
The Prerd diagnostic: 0.40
